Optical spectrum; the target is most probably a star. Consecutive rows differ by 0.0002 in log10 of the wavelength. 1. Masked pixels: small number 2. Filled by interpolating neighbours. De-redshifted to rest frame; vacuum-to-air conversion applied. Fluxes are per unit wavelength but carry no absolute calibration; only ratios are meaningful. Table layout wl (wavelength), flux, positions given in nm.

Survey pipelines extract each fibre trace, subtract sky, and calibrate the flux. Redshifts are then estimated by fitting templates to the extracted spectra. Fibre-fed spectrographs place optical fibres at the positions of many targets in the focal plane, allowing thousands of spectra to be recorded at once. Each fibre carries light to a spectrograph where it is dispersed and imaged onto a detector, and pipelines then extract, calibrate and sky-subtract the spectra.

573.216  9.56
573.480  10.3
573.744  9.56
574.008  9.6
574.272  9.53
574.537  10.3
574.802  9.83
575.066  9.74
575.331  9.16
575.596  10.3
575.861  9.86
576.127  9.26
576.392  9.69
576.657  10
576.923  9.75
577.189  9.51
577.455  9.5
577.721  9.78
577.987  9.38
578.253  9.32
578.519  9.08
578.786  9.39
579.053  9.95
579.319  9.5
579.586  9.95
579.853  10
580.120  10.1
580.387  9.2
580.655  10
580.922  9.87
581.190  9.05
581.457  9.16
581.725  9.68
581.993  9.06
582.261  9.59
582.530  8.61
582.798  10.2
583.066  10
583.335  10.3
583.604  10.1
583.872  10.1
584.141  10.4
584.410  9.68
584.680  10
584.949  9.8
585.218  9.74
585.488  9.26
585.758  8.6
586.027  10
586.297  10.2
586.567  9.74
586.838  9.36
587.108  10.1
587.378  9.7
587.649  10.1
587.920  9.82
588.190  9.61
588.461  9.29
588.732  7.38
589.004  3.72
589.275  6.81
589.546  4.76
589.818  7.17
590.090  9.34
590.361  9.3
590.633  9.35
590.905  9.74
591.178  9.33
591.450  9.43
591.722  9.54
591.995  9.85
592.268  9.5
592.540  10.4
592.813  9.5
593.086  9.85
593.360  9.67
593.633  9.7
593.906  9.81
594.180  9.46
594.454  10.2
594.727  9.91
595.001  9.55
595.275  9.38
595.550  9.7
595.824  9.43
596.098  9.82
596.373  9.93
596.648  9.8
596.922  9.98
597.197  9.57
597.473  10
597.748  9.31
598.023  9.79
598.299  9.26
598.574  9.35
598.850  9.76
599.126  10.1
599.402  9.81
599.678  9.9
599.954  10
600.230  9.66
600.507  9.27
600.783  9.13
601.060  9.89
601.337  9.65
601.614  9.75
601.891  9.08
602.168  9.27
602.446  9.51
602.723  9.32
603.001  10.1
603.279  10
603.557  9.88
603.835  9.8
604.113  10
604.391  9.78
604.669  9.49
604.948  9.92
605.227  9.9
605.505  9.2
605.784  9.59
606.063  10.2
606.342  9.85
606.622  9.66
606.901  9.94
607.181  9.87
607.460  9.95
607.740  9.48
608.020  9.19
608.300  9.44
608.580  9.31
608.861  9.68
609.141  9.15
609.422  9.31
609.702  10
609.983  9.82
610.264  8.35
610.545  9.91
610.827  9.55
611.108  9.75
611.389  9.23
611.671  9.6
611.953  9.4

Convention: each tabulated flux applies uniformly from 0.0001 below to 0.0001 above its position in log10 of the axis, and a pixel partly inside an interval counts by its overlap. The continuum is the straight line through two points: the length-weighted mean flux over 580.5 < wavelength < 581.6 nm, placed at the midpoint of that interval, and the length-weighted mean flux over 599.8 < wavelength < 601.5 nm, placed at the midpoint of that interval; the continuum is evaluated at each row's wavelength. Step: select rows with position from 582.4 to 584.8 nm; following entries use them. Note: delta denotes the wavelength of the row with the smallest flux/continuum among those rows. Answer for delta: 582.530 nm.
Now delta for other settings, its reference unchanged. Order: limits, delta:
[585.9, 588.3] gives 586.838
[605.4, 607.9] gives 605.505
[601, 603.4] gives 601.891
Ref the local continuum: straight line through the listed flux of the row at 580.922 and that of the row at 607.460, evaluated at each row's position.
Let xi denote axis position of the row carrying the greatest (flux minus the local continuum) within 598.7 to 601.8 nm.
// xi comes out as 599.126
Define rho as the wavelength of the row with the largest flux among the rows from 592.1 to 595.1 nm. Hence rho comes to 592.540 nm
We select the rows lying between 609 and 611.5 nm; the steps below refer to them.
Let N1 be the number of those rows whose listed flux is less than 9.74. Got 5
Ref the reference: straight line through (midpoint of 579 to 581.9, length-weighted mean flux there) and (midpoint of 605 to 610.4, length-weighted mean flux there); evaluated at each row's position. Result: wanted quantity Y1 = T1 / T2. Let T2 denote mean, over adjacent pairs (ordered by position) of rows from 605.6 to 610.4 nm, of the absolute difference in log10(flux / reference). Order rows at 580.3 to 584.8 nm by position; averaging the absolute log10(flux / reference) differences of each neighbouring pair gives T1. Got 1.3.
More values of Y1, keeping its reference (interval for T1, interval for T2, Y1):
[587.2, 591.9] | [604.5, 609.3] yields 5.2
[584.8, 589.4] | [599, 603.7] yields 4.3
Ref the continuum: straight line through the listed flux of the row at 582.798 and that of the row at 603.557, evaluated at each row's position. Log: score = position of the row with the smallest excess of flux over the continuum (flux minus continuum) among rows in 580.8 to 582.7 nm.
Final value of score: 582.530 nm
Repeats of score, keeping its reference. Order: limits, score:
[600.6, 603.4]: 601.891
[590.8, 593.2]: 591.178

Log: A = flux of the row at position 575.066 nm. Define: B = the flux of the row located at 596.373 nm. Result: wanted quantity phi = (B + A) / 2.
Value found 9.8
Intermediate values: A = 9.74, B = 9.93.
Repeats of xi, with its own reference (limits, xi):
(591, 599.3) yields 592.540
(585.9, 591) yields 586.297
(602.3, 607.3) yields 606.063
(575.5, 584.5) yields 584.141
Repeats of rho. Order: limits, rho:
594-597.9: 594.454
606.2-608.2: 607.460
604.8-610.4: 606.063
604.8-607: 606.063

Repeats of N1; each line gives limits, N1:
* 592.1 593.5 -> 3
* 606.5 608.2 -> 3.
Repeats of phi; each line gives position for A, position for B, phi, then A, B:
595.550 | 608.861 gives 9.7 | 9.7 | 9.68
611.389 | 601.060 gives 9.6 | 9.23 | 9.89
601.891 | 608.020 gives 9.1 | 9.08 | 9.19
